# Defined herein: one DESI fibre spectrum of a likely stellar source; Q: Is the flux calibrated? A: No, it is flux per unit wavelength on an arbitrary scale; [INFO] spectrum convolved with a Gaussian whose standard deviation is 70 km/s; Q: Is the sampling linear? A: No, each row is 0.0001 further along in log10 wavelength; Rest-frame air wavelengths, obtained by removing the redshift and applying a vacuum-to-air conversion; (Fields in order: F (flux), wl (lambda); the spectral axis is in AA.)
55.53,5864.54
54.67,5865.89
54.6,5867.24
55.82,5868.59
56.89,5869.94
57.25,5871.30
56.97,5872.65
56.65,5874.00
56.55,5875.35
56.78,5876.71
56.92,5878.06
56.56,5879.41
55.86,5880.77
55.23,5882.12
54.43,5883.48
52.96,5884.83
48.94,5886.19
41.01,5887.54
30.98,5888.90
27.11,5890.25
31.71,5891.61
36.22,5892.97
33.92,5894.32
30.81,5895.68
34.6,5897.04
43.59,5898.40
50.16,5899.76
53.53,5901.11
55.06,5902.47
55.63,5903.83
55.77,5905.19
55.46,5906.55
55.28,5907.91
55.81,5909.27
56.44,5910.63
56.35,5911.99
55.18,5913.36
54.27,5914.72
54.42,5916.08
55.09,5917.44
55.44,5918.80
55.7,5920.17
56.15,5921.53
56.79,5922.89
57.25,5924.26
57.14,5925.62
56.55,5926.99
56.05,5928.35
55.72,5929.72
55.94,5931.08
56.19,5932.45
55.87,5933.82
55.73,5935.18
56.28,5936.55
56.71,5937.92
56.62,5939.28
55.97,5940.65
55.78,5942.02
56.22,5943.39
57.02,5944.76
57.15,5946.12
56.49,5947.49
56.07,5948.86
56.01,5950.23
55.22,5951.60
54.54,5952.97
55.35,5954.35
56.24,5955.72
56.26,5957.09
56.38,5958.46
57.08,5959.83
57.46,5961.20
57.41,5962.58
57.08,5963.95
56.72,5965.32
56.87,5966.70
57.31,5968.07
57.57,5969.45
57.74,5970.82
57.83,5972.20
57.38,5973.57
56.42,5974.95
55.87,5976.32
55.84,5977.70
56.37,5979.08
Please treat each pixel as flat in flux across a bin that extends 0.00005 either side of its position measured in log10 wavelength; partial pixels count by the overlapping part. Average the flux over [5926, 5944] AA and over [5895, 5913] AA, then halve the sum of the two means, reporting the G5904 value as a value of 53.4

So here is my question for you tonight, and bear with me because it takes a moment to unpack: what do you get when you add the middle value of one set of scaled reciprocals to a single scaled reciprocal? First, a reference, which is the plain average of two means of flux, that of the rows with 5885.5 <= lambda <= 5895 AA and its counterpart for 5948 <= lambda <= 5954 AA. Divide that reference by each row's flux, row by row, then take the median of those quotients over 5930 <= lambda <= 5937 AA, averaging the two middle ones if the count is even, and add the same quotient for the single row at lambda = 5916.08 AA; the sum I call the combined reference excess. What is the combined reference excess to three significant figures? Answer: 1.65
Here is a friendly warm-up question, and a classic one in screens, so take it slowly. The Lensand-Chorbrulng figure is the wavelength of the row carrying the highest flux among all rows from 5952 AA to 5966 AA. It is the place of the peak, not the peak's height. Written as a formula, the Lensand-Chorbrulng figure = 5961.20 AA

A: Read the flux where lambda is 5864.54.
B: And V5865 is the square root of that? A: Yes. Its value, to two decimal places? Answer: 7.45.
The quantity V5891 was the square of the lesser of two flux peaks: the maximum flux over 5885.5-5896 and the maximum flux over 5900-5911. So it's 2395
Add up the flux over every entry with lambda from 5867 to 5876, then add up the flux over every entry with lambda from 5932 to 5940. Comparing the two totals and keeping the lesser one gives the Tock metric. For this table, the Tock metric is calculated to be 337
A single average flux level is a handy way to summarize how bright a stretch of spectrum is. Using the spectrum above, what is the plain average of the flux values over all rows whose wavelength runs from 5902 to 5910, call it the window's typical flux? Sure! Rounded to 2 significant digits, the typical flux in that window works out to 56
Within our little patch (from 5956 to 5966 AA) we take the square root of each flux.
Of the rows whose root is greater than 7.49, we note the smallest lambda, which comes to 5957.09 AA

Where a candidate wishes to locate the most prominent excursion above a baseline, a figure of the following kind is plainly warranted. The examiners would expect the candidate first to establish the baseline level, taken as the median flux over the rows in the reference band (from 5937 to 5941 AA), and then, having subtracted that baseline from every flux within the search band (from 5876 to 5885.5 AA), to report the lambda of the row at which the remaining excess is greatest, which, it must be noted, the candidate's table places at 5878.06 AA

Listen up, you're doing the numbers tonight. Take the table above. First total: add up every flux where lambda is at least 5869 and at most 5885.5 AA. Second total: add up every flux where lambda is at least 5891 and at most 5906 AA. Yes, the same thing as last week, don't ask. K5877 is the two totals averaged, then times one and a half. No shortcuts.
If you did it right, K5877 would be 866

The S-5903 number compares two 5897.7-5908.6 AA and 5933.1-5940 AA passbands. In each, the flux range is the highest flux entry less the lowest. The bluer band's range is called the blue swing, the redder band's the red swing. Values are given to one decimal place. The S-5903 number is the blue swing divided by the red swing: 12.4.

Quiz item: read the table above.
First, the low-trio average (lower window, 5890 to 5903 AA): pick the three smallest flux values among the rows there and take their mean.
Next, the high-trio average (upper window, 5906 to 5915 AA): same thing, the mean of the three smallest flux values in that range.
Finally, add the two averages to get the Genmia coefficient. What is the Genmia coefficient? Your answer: 85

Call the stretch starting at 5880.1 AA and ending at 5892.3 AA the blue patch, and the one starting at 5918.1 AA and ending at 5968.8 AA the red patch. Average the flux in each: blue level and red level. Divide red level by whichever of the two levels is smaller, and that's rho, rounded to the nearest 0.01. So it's 1.27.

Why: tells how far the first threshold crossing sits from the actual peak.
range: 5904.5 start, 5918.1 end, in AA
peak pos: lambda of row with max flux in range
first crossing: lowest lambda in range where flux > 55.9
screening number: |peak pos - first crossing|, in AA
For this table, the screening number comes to 0.0 AA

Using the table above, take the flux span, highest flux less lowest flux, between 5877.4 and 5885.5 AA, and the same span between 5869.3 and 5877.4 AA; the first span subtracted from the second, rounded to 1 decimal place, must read -3.3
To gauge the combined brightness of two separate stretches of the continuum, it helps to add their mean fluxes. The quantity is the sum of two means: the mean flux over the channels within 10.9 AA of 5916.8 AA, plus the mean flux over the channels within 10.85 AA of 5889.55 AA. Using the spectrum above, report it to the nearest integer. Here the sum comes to 99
